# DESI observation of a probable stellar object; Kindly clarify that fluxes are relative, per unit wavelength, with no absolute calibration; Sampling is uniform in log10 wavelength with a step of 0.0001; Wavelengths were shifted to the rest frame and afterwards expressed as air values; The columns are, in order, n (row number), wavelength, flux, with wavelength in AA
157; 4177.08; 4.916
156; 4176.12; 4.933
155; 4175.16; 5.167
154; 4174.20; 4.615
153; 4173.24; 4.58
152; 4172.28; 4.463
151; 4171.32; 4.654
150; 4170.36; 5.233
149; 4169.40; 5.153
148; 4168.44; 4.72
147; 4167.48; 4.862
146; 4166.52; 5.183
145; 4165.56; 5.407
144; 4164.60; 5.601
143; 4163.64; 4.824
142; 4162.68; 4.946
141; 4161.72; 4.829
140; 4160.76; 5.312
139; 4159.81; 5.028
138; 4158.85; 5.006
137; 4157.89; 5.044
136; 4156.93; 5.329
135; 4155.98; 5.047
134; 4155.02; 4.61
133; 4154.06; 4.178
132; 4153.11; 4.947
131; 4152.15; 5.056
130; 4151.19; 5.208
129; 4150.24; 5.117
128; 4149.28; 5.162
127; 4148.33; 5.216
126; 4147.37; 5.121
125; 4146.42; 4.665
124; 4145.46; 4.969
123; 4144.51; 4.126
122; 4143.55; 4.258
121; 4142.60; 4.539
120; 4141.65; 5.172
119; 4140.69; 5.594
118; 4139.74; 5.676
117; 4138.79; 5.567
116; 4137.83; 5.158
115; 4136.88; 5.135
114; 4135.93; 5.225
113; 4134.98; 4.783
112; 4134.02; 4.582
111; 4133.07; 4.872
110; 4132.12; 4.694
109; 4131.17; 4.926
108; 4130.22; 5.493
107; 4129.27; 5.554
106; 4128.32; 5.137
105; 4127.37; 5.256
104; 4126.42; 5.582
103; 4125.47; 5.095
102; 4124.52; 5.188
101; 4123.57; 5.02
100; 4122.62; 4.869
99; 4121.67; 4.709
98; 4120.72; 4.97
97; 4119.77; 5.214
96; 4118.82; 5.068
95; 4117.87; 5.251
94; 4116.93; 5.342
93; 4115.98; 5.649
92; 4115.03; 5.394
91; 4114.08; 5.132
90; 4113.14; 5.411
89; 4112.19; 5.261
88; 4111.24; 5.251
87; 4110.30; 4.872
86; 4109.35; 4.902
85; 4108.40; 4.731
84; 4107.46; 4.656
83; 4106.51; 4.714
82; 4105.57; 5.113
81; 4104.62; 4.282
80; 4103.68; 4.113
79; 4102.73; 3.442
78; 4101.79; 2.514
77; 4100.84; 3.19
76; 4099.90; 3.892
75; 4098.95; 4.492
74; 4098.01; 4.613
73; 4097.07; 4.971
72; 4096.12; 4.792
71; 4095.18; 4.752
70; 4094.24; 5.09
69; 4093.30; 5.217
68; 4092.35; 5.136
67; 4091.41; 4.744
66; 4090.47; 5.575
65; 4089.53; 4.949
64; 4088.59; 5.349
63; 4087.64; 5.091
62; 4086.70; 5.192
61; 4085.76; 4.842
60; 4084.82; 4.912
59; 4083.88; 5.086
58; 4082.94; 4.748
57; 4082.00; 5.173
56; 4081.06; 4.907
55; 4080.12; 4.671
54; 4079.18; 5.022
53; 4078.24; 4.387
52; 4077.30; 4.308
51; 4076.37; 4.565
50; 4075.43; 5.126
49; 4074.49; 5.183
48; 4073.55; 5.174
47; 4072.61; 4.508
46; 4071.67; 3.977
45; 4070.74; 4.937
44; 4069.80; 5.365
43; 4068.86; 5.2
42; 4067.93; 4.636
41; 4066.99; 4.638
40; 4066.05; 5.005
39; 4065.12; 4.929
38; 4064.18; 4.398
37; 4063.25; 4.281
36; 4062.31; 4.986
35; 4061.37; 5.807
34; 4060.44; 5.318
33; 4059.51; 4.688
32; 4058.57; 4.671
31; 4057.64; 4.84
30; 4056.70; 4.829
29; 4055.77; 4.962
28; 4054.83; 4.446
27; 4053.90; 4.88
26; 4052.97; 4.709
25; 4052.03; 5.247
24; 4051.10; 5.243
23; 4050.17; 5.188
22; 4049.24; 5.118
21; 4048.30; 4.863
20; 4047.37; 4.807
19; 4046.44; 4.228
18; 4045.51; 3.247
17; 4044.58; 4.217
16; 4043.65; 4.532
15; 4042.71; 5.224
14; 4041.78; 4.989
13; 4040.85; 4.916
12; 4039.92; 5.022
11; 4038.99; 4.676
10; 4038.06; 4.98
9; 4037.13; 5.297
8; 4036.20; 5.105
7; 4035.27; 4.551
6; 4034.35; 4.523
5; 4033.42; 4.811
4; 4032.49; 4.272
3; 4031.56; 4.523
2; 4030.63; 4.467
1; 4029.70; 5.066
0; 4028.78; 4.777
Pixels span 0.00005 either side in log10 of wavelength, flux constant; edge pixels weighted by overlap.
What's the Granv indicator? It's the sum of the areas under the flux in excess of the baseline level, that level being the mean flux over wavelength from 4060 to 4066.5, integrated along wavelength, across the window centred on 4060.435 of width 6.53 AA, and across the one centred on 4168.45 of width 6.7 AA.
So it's 0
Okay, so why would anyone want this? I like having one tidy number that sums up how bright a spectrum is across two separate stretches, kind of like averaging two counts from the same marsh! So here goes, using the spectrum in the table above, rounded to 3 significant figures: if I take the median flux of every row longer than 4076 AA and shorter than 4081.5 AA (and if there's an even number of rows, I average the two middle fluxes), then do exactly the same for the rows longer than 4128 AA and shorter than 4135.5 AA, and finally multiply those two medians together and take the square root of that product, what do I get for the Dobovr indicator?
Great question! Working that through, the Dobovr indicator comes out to 4.76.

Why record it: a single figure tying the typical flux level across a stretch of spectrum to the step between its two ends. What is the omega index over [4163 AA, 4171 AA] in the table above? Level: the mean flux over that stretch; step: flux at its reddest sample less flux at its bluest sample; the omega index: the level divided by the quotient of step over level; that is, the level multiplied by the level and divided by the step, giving 64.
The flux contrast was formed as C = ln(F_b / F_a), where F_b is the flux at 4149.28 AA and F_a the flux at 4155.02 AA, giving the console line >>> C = 0.11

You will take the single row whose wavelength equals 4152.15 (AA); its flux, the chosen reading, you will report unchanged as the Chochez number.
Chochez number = 5.056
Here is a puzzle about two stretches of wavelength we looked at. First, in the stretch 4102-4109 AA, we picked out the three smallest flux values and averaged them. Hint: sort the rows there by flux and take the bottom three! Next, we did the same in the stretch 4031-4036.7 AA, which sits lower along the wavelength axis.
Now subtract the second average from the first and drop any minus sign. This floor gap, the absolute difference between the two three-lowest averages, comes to 0.5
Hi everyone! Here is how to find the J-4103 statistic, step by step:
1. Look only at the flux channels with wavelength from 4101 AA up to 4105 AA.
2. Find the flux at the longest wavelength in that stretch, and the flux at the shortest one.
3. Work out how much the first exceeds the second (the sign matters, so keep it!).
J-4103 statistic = 1.8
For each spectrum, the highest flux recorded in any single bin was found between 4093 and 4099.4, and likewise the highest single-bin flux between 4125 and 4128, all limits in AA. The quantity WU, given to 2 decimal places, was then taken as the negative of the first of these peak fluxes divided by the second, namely -0.93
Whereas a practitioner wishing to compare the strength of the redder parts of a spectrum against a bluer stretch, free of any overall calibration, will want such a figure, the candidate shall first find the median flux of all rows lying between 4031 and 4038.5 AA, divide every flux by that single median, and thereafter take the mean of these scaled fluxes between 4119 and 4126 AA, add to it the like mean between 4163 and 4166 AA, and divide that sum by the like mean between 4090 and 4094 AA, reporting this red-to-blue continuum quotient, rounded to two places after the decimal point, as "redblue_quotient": 1.99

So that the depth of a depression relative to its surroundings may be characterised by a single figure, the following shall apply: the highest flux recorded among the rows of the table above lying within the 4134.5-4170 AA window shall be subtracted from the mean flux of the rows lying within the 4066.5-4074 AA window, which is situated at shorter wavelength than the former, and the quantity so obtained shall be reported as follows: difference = -0.87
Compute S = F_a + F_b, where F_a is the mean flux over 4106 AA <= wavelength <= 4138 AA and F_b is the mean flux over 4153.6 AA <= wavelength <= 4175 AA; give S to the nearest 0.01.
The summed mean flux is 10.03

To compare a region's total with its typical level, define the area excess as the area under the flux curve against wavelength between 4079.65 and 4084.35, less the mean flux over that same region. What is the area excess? 18.2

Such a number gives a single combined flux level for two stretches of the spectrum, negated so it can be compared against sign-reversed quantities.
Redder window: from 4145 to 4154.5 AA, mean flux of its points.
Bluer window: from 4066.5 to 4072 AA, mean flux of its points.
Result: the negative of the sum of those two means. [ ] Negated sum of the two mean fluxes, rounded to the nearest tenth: -9.8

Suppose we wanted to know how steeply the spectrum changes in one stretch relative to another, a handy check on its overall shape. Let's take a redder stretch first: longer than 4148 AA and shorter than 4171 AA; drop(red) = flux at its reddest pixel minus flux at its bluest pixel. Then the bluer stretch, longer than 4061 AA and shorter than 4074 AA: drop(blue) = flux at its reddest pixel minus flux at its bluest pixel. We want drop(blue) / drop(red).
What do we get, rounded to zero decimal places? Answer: -37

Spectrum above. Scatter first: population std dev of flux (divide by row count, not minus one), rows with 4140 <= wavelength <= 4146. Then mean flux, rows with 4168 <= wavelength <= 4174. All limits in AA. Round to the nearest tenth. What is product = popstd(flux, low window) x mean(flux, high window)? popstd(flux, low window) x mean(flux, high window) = 2.5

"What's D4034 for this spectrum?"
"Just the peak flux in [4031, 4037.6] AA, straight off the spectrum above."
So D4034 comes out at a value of 5.297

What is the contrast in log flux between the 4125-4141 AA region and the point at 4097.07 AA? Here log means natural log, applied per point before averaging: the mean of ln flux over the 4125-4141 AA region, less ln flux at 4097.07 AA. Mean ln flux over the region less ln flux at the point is 0.04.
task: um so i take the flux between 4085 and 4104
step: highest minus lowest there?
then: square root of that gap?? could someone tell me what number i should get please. 1.75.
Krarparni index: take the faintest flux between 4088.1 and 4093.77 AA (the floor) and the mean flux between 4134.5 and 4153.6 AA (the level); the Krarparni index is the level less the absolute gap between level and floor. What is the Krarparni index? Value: 4.74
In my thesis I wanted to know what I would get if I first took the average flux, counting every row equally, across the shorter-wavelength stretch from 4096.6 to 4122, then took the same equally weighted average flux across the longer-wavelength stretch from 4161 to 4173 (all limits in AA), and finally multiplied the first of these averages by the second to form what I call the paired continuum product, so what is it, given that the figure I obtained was 23.5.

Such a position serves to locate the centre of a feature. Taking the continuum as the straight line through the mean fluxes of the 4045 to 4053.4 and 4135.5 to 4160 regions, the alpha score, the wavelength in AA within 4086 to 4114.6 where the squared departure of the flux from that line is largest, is 4101.79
